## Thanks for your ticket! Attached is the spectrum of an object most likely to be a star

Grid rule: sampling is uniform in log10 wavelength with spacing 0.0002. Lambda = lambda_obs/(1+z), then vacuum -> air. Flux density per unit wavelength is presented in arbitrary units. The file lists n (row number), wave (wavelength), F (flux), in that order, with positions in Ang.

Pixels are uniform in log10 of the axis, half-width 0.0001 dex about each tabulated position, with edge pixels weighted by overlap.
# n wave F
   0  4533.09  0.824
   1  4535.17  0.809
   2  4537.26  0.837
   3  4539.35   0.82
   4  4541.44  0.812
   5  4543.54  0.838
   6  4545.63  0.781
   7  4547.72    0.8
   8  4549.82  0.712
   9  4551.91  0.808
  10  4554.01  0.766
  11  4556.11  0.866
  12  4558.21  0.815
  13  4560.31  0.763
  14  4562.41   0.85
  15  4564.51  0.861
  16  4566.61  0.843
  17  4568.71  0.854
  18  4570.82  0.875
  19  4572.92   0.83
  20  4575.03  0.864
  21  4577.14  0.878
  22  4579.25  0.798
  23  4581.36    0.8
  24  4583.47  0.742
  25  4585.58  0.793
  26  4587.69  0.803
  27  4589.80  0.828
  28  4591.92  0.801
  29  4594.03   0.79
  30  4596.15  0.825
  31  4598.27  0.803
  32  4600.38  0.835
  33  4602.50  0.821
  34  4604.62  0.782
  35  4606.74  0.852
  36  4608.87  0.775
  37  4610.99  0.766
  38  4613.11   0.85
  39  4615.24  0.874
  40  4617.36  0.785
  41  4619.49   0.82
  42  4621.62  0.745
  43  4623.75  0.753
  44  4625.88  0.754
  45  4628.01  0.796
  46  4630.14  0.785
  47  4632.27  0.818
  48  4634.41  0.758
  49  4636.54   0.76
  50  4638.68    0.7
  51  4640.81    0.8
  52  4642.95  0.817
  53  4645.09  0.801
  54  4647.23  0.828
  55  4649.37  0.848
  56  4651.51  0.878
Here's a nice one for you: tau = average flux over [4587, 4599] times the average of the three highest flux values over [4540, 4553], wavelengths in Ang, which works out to 0.662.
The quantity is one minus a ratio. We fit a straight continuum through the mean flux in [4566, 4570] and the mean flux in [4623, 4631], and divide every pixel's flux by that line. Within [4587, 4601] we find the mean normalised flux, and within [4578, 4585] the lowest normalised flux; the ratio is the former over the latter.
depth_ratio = -0.113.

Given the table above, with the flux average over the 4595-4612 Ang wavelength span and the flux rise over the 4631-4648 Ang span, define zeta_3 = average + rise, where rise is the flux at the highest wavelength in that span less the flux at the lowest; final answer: 0.82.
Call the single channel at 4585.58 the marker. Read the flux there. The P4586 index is 0.793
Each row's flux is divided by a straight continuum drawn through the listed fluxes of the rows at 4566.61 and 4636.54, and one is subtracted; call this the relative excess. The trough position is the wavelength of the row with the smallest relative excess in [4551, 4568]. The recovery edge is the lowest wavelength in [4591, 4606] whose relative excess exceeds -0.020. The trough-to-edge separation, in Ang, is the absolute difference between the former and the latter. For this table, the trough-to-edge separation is 37.9 Ang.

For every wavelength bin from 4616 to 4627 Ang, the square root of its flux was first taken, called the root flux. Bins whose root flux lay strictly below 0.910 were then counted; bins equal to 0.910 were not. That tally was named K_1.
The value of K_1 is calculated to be 5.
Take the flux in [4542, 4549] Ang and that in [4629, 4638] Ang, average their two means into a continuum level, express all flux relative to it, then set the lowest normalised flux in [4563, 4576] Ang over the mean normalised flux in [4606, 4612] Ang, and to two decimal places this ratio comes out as 1.04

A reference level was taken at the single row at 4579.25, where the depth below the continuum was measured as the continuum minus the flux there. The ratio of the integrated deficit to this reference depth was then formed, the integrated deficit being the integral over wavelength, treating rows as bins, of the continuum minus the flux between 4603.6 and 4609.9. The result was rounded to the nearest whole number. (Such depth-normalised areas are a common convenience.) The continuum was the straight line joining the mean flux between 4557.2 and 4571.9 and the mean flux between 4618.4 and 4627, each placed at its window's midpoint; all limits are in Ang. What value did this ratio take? -5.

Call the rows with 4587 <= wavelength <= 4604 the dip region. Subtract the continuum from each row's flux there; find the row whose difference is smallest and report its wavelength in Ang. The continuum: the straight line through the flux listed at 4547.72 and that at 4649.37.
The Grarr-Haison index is 4594.03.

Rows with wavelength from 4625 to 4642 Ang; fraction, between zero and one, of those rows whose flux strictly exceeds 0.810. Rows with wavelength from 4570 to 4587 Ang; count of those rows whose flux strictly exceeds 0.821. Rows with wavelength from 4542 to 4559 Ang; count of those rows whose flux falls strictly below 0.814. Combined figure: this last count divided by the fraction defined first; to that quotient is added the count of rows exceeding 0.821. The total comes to 44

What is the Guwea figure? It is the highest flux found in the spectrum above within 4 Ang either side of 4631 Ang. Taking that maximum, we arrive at 0.818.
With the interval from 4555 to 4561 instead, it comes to 0.866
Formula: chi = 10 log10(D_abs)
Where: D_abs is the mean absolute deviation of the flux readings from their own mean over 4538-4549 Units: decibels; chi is -18.0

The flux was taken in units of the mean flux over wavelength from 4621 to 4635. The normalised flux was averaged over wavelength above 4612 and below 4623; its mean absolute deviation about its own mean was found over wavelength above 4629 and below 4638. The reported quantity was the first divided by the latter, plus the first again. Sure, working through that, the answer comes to 39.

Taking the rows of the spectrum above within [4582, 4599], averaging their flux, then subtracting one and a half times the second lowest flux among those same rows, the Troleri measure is -0.39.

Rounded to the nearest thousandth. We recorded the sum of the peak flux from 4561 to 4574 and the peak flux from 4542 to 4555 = 1.713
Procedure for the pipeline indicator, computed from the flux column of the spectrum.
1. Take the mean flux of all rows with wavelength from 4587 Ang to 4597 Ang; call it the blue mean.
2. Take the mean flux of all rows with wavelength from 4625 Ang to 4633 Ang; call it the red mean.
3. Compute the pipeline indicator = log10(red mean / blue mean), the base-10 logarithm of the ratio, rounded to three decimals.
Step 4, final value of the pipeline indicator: -0.011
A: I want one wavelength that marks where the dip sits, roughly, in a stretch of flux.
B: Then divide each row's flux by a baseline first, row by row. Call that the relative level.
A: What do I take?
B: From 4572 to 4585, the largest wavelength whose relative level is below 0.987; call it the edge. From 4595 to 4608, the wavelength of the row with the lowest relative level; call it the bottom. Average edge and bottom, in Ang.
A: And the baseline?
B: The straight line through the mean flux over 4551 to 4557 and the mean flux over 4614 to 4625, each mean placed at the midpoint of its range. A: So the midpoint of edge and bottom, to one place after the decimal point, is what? 4594.0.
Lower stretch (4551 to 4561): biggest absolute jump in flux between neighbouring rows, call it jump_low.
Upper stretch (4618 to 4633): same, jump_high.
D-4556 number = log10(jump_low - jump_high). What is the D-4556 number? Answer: -1.6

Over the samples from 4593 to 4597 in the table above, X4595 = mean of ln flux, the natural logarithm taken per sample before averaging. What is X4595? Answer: -0.21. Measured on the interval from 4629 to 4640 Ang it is -0.27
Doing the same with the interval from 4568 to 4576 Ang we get -0.16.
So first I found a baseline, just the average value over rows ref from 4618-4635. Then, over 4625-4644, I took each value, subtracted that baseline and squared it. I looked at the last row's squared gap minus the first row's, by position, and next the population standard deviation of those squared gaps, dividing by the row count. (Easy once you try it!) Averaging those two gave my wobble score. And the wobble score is 0.0013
